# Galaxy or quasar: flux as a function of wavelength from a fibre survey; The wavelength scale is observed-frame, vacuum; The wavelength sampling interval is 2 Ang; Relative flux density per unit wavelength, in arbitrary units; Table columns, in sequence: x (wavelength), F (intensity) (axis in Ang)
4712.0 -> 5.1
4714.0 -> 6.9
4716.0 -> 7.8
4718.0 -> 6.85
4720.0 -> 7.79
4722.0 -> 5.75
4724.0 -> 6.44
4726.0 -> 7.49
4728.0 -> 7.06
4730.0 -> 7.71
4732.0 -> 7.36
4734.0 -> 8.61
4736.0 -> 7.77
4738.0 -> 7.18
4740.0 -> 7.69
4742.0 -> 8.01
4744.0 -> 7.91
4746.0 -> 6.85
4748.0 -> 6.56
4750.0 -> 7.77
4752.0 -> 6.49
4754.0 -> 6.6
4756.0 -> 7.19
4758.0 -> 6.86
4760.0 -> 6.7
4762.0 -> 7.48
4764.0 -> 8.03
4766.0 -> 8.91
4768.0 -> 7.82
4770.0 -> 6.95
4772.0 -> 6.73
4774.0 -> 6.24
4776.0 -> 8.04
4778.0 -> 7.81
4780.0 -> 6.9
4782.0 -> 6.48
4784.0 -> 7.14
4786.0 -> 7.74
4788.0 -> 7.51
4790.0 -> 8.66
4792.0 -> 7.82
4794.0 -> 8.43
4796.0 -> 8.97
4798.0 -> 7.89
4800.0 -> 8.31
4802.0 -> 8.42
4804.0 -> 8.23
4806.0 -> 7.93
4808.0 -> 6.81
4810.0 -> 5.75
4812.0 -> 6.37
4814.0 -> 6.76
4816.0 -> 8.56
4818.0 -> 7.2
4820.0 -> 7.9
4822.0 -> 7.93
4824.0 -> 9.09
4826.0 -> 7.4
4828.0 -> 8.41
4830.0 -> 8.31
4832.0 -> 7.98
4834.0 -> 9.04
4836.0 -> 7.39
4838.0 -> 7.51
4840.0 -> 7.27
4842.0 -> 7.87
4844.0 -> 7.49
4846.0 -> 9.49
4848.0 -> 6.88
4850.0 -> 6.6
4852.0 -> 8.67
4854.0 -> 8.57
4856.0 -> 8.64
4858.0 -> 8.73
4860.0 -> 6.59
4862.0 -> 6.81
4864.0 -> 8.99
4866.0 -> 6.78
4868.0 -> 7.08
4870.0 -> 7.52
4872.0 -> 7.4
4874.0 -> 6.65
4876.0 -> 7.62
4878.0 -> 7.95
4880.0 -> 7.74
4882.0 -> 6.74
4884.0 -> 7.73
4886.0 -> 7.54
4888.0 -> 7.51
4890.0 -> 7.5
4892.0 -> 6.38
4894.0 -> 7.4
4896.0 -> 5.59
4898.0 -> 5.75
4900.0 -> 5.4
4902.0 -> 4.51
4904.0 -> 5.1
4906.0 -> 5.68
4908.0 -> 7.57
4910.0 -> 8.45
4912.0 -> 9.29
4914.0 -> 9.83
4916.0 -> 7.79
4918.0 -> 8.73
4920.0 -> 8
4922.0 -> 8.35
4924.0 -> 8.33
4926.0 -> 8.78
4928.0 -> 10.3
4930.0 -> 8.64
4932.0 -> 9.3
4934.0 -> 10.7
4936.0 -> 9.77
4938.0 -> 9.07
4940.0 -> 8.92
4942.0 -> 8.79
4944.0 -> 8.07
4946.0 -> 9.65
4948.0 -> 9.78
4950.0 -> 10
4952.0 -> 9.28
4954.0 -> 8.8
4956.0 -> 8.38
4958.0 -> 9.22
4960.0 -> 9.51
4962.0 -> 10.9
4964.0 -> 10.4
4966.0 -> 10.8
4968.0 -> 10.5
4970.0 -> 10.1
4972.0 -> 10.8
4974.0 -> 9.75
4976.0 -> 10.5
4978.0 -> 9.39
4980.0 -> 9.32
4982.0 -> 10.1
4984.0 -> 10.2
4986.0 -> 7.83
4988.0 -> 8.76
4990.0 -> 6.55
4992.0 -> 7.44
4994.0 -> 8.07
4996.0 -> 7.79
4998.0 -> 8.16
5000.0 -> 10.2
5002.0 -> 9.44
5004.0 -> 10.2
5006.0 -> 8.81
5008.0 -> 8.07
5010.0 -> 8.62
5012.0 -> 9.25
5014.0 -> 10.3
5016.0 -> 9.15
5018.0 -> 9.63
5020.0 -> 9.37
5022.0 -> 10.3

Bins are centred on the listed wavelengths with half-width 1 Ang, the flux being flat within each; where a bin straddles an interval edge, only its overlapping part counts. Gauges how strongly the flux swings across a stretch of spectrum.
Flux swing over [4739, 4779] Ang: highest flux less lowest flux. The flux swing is 2.7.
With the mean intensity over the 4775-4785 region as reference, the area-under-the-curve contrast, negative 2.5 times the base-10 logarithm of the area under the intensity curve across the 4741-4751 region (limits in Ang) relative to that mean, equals -2.5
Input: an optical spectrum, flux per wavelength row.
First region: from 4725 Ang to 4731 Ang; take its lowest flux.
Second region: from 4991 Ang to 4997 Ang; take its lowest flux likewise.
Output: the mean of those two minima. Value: 7.25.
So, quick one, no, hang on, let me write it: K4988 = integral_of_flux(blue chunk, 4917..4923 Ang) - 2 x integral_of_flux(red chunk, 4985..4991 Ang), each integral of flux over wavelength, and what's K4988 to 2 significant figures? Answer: -42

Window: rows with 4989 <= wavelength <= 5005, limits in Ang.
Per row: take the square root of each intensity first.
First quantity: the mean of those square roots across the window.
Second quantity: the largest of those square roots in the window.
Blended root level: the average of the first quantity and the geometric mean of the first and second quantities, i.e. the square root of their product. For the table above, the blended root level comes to 2.98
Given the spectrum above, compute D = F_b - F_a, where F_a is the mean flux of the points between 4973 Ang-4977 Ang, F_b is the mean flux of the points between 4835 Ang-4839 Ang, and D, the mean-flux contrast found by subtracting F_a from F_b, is -2.7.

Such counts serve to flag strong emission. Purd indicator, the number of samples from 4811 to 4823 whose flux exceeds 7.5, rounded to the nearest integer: 3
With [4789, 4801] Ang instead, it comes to 6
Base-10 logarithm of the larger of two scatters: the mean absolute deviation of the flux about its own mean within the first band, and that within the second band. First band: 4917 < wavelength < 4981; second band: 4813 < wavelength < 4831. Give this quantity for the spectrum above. -0.14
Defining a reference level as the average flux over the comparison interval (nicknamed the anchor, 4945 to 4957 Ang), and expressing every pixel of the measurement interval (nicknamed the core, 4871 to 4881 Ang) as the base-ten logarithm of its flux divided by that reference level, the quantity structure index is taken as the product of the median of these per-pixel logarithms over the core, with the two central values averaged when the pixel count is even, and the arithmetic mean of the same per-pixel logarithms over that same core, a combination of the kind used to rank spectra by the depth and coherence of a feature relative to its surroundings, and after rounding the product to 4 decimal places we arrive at 0.0084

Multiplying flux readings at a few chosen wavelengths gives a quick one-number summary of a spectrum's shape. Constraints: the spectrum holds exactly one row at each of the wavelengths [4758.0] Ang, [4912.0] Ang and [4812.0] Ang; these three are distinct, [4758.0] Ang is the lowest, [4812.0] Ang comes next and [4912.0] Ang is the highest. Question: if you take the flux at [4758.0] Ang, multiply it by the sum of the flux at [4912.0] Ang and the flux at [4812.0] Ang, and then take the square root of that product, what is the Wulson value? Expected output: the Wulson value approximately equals 10.4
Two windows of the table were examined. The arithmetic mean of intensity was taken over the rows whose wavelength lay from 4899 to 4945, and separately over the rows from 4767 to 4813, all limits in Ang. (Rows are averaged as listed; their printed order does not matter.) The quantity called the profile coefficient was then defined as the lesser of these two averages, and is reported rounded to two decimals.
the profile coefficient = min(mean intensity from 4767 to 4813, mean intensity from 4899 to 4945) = 7.52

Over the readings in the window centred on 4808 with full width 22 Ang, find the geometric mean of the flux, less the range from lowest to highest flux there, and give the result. 4.6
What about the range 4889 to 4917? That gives 1.4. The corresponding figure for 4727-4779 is 4.7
